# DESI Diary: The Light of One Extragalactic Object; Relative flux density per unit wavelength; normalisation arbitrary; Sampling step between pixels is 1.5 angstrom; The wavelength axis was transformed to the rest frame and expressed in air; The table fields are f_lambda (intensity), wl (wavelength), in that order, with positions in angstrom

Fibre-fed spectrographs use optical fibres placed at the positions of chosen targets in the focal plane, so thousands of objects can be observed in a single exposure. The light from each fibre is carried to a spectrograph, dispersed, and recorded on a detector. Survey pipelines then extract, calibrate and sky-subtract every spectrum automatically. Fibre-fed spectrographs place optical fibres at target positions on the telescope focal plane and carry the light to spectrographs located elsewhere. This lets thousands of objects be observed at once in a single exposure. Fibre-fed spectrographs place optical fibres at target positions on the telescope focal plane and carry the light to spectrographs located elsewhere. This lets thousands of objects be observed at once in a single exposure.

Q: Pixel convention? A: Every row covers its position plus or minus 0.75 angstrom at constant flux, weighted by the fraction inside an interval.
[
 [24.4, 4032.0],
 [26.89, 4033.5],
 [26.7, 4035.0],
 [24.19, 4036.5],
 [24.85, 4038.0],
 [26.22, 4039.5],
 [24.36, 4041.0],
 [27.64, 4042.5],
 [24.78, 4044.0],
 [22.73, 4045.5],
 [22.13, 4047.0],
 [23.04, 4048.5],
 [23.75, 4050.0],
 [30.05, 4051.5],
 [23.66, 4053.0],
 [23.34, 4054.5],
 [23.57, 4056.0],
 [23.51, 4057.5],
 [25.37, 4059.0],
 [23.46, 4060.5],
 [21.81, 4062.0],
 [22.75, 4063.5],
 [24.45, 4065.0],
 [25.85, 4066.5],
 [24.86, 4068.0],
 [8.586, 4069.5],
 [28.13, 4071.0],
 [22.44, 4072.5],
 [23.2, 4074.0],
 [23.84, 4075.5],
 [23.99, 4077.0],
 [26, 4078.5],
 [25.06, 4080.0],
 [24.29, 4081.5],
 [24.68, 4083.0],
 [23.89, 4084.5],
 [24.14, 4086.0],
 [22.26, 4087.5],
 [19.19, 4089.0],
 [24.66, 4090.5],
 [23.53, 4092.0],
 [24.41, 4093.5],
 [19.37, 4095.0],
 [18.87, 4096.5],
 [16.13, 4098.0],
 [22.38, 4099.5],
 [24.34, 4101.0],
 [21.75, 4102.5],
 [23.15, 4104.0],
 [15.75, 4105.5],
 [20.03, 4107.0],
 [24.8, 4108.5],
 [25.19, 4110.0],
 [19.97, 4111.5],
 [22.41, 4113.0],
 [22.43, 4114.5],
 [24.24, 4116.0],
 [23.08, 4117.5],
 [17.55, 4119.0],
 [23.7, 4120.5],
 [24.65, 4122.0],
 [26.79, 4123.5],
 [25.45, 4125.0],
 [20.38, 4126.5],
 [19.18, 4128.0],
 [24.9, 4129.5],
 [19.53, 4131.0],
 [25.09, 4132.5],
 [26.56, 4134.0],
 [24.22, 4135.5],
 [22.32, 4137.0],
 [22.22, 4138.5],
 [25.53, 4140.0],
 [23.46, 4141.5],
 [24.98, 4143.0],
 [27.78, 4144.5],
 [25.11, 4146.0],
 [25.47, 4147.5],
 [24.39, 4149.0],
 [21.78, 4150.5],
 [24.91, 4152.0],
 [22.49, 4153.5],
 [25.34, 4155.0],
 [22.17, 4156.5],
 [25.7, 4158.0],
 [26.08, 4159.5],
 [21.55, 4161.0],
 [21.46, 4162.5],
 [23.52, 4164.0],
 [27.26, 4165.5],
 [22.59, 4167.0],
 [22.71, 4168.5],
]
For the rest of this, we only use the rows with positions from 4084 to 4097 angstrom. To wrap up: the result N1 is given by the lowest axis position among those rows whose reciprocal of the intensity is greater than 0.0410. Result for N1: 4084.5 angstrom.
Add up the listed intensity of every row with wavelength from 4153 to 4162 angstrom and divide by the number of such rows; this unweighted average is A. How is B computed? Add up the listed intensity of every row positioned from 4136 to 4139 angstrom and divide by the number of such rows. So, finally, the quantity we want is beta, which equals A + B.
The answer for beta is 46.2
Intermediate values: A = 23.9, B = 22.3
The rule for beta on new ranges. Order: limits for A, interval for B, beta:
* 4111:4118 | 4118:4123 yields 44.4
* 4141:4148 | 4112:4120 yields 47.3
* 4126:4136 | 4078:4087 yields 47.5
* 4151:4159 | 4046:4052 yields 48.9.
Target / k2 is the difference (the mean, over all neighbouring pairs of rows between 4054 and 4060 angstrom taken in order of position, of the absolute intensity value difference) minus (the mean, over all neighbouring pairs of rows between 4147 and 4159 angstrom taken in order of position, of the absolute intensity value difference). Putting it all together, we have -2.0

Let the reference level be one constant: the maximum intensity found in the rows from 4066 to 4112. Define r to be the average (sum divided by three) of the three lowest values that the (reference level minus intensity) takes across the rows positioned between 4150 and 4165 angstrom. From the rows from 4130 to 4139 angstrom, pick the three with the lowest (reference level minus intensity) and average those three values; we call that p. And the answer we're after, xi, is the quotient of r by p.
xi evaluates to 0.9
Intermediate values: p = 2.8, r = 2.4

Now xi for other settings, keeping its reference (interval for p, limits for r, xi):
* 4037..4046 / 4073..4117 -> 1.4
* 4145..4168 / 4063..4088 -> 0.8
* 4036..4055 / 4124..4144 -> 14.3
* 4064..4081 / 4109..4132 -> 1.6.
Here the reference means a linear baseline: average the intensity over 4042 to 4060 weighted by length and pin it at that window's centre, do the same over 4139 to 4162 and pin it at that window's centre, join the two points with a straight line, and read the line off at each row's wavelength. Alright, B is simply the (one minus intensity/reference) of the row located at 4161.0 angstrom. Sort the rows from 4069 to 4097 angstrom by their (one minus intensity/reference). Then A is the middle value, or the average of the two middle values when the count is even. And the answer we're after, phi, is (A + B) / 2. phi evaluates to 0.0687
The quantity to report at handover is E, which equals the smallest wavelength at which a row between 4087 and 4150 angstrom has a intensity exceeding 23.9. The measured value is 4090.5 angstrom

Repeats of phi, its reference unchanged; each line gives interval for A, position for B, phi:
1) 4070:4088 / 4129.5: -0.0034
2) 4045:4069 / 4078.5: -0.0150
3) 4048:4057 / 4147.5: -0.0059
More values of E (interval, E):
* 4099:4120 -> 4101.0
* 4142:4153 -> 4143.0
